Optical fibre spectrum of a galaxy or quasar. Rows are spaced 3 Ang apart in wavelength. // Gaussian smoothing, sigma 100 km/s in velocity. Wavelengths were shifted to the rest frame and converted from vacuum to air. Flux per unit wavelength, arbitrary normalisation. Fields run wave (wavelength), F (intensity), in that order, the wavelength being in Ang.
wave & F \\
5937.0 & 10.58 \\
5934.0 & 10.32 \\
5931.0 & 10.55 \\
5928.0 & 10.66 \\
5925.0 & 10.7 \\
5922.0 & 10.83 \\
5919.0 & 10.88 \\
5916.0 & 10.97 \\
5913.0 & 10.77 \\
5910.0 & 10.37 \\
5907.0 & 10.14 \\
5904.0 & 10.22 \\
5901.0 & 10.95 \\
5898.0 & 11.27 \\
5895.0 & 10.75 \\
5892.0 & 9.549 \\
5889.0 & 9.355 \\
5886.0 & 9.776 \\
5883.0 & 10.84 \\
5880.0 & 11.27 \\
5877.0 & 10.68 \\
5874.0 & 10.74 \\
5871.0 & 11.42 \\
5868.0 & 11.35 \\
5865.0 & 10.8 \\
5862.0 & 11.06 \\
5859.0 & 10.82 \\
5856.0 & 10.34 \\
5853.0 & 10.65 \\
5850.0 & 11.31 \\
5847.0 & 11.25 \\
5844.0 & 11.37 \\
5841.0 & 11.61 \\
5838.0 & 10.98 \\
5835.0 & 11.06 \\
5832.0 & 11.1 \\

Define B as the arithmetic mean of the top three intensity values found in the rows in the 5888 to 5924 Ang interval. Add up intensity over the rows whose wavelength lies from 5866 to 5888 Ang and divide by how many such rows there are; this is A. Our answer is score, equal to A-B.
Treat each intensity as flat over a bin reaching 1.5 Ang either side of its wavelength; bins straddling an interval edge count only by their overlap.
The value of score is -0.20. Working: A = 10.9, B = 11.1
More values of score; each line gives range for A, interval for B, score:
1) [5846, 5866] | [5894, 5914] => -0.11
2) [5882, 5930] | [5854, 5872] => -0.77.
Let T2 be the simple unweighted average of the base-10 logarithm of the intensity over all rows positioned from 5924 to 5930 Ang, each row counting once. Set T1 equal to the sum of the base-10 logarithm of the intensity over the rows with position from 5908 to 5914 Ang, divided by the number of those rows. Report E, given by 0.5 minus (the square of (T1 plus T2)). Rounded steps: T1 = 1.02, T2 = 1.03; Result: -3.71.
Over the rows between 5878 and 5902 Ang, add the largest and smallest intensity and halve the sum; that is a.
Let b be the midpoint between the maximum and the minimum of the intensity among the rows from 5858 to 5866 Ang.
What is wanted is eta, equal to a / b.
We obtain 0.944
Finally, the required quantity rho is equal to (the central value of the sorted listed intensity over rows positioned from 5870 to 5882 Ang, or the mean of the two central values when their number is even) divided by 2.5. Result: 4.40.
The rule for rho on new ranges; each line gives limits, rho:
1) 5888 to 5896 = 3.82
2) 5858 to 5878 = 4.33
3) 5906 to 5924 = 4.32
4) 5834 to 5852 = 4.51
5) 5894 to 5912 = 4.22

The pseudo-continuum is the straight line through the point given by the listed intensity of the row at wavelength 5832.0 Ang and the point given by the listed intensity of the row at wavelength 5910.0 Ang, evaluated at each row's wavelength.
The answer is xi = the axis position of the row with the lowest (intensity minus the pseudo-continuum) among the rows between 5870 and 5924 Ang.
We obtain 5889.0 Ang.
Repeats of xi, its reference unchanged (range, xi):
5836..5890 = 5889.0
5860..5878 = 5877.0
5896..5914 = 5907.0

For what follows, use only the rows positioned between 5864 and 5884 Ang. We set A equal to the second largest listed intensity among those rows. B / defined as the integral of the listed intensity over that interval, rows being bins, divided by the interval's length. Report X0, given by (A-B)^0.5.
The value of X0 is 0.57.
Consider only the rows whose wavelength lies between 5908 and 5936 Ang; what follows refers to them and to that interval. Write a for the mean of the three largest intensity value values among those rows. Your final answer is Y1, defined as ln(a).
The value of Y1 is 2.39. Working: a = 10.89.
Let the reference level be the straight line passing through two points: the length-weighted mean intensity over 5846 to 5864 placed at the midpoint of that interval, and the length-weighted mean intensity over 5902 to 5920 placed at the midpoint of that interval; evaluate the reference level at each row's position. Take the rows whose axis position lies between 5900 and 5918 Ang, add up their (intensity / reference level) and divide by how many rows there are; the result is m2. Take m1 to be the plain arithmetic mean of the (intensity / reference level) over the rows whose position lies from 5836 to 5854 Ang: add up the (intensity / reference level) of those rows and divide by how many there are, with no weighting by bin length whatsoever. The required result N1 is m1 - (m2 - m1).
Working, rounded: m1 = 1.022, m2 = 1.00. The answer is 1.05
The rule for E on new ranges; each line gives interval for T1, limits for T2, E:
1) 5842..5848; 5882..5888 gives -3.77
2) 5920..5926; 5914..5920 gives -3.79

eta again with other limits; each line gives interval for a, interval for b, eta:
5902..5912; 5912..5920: 0.943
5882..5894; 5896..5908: 0.943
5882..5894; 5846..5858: 0.933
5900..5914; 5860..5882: 0.954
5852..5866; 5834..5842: 0.947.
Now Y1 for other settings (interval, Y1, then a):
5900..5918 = 2.39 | 10.90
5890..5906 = 2.40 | 10.99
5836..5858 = 2.44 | 11.43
